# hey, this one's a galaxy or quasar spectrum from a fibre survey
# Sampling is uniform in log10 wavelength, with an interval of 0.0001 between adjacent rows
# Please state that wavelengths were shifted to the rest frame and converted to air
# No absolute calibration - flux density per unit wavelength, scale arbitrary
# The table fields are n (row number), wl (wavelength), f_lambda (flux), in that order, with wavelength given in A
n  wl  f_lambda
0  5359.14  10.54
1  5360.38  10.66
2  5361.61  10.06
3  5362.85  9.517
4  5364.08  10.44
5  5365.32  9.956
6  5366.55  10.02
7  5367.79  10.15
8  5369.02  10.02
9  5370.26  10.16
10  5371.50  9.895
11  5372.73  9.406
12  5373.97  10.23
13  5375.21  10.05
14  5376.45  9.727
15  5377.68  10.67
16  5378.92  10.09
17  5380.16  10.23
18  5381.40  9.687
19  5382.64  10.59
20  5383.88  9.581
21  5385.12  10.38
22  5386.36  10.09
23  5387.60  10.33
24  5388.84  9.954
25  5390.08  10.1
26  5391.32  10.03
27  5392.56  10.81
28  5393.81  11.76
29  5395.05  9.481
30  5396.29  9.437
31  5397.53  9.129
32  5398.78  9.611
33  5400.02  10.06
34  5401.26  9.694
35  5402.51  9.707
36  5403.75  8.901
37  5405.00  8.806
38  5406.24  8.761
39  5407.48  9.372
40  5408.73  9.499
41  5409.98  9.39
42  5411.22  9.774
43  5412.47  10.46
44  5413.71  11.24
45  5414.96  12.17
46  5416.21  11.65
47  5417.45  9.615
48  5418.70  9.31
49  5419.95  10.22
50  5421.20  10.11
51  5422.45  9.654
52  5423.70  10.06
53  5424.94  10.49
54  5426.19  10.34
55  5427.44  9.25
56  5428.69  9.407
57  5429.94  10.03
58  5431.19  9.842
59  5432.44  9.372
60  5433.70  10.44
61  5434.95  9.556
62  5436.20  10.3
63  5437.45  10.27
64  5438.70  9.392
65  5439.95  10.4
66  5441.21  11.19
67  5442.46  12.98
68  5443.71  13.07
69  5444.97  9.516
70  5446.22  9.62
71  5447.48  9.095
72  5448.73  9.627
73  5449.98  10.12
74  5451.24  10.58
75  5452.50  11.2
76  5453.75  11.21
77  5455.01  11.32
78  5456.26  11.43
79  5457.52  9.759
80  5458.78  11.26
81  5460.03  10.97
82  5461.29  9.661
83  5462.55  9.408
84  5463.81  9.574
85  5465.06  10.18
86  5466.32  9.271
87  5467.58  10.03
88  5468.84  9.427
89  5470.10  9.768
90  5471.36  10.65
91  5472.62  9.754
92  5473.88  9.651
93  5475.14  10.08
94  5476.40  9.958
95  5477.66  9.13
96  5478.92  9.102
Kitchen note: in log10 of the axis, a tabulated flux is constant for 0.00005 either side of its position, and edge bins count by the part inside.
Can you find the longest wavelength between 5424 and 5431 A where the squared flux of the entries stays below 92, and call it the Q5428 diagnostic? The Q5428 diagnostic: 5428.69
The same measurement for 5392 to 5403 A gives 5397.53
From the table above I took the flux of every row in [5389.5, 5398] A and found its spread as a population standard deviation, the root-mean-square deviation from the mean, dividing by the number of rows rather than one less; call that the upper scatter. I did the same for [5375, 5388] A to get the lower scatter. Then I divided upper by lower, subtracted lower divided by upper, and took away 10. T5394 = -7.9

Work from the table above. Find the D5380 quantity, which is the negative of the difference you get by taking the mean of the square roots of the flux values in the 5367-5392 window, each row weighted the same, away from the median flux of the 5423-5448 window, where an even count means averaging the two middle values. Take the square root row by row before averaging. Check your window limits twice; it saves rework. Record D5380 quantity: -6.87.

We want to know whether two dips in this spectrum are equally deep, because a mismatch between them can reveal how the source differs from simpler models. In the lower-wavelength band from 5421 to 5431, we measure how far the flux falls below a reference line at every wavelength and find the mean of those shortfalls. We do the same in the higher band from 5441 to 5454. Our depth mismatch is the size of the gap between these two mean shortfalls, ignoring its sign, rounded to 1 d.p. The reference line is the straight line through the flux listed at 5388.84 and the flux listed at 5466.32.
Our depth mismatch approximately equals 1.0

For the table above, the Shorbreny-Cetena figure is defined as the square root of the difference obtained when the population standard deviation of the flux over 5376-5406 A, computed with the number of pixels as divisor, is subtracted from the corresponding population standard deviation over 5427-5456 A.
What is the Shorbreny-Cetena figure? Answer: 0.656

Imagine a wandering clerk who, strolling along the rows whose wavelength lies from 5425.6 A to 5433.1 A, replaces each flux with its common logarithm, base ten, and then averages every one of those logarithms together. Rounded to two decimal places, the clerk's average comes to 0.99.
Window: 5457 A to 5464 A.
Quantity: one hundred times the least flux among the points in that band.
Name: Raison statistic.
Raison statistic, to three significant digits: 941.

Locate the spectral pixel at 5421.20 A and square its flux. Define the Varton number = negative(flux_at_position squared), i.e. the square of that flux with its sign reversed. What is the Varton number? -102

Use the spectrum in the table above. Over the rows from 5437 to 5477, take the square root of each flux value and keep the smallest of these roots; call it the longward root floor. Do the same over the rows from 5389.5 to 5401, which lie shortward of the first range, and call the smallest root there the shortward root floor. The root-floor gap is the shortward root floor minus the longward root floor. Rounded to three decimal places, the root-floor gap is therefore 0.006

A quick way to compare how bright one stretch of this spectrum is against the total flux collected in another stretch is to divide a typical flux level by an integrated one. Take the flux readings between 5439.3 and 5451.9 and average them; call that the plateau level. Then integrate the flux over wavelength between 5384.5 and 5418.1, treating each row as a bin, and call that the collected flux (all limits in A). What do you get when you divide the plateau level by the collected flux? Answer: 0.03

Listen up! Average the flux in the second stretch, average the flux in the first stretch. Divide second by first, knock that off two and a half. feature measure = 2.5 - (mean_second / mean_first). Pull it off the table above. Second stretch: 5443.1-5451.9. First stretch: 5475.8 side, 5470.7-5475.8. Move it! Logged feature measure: 1.48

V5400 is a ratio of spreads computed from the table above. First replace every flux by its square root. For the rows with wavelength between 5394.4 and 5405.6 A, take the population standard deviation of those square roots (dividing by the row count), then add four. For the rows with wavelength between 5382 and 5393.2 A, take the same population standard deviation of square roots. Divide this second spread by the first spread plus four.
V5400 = 0.013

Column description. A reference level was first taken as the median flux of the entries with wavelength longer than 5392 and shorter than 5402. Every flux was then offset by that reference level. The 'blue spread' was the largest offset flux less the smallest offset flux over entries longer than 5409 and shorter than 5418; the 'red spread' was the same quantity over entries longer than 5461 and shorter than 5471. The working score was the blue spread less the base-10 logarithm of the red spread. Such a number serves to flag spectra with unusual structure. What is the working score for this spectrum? 2.8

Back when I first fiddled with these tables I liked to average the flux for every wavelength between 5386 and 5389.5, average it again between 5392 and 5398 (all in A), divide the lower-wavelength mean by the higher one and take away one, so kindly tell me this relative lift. 0.00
